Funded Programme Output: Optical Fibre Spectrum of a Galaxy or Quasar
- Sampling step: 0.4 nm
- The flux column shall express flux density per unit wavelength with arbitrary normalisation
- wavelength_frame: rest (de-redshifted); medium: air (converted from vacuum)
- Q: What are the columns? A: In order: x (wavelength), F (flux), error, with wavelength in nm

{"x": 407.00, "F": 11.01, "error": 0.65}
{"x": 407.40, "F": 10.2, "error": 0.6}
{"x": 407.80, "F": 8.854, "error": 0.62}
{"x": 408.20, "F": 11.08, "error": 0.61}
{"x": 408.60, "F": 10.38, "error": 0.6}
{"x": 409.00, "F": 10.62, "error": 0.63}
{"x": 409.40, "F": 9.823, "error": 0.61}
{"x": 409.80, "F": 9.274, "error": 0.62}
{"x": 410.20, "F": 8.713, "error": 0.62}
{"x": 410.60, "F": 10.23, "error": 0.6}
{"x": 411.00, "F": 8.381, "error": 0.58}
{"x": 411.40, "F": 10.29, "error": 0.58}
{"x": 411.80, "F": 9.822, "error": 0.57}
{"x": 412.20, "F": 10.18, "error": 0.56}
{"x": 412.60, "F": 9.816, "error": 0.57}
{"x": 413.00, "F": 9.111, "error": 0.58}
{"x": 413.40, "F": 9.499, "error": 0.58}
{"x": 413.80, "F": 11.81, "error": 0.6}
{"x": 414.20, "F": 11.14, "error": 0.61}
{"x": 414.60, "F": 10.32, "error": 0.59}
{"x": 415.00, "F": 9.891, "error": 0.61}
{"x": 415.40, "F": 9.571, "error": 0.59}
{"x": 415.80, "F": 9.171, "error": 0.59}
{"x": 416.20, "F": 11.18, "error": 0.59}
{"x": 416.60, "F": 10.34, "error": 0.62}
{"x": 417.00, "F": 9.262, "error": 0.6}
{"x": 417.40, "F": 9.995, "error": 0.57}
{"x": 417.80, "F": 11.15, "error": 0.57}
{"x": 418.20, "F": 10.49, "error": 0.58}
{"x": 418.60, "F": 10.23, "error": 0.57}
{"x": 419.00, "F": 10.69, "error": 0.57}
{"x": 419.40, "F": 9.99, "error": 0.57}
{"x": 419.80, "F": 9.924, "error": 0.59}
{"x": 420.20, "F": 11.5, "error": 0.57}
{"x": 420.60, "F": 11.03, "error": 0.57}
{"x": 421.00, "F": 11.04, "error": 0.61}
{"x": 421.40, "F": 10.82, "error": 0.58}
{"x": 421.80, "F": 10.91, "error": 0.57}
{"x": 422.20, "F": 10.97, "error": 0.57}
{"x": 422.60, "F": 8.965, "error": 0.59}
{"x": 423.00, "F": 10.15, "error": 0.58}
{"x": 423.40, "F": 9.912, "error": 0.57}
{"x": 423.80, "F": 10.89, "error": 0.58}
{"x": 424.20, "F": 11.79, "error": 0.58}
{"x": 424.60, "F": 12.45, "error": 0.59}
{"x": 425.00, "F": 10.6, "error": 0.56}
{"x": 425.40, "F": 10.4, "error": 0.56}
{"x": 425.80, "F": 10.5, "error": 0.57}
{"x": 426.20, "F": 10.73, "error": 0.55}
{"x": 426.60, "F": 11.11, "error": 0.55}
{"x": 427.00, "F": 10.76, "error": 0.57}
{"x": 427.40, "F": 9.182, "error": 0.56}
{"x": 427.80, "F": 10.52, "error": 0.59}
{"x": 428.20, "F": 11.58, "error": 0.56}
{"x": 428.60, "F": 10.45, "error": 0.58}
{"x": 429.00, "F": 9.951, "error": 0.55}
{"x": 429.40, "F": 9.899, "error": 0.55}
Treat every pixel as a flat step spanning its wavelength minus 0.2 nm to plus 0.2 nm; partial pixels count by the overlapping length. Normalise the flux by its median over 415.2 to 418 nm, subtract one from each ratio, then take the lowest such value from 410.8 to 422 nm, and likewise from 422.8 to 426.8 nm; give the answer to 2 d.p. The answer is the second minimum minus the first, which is 0.15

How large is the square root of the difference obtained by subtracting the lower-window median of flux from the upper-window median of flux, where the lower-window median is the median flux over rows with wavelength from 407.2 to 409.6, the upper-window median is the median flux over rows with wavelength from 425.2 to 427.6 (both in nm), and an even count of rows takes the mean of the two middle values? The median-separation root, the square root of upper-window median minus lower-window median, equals 0.6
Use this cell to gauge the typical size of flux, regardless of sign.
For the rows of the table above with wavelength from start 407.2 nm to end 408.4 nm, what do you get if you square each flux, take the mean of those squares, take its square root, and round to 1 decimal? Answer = 10.1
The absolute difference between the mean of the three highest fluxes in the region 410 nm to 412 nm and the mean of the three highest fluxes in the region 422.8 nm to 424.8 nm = 1.60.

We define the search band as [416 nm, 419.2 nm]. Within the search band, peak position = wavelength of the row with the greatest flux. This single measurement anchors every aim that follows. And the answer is 416.20 nm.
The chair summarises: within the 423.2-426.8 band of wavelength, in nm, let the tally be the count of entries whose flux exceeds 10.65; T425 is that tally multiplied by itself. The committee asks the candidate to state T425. 25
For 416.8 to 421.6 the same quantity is 36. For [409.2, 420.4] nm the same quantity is 36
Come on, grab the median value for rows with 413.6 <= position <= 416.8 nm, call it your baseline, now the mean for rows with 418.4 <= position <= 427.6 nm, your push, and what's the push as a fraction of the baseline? 1.03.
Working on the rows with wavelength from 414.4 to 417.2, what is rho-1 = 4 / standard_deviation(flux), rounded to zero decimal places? 6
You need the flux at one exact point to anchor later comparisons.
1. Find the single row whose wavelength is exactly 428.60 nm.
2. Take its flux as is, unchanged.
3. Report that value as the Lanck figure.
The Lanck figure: 10.45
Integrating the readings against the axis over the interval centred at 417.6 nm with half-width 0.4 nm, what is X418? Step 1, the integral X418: 8.5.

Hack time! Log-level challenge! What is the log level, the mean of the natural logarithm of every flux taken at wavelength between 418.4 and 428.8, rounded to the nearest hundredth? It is 2.36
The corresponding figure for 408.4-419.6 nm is 2.30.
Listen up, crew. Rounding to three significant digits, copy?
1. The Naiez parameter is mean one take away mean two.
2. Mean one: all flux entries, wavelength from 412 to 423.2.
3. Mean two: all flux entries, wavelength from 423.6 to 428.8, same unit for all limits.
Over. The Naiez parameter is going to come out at -0.517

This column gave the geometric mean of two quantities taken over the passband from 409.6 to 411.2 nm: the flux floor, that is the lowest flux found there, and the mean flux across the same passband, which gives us 8.8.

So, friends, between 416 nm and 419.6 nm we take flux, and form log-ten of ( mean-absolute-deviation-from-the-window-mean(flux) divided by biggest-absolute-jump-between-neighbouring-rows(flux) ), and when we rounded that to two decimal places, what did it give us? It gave -0.41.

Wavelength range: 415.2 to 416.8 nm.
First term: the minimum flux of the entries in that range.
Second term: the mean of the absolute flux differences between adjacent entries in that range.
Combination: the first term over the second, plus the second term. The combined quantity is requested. 9.6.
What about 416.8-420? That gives 16.6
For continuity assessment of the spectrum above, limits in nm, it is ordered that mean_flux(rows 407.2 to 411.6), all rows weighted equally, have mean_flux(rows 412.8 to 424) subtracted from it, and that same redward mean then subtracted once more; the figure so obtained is -10.9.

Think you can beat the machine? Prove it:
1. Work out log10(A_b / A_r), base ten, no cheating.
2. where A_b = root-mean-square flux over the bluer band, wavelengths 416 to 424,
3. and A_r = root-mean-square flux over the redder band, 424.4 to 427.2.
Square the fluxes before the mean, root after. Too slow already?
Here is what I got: -0.019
